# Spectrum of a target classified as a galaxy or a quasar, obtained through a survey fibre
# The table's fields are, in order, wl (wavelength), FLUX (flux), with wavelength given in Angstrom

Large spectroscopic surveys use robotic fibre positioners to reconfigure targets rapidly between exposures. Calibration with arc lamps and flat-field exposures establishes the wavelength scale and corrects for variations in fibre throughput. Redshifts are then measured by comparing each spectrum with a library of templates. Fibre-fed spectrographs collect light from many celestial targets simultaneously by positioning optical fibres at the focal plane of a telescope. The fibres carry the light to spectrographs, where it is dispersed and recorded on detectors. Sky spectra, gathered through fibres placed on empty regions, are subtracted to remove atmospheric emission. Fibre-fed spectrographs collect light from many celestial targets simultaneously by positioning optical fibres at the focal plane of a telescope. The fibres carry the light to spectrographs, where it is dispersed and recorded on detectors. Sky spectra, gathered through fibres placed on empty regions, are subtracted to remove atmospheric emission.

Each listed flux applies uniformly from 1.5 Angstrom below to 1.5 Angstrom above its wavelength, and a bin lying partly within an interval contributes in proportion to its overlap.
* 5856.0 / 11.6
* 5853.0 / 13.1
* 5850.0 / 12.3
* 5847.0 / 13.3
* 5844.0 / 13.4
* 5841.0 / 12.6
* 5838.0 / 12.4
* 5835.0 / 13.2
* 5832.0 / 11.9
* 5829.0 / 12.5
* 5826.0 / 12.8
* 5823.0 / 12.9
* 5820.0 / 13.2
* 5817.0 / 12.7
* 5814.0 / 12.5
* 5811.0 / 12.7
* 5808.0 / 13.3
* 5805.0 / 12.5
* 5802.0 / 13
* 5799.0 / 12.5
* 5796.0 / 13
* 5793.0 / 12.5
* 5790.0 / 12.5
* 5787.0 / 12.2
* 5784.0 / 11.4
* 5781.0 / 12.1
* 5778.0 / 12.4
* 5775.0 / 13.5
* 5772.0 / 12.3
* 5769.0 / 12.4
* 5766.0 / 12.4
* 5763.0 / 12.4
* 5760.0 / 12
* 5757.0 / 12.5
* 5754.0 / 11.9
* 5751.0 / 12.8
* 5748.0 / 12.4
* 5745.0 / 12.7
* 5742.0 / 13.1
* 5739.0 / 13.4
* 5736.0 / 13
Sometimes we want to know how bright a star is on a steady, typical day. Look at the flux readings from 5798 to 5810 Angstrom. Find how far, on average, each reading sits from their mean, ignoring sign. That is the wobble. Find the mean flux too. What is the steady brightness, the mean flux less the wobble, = 12.5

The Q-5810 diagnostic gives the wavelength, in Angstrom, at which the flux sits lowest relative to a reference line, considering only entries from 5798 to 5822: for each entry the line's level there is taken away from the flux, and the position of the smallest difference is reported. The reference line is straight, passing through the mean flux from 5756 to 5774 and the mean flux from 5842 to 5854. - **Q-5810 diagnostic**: 5814.0 Angstrom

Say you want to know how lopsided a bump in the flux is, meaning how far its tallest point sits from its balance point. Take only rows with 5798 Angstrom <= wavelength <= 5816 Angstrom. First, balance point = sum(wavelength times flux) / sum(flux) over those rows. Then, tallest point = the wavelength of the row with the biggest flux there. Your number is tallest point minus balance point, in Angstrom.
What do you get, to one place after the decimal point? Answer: 1.5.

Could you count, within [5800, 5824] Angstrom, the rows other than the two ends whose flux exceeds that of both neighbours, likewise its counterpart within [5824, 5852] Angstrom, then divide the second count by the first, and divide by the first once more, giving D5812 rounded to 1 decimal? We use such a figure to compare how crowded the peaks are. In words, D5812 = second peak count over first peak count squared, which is 0.5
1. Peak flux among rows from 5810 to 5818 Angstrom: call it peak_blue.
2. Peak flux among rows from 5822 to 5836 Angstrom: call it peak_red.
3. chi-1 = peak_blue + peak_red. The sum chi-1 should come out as 25.9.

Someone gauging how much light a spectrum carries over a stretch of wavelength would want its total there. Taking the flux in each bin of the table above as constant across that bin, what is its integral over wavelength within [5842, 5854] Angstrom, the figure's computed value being 156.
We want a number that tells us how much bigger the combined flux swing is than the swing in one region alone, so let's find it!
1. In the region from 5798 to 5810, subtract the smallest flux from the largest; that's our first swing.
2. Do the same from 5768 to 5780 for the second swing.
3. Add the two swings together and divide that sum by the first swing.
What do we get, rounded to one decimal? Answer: 2.5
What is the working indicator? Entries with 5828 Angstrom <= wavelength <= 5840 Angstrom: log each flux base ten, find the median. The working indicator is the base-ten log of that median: 0.0395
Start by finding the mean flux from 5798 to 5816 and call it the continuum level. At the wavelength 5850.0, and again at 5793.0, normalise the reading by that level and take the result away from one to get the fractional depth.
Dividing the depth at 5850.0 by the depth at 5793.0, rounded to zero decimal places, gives 2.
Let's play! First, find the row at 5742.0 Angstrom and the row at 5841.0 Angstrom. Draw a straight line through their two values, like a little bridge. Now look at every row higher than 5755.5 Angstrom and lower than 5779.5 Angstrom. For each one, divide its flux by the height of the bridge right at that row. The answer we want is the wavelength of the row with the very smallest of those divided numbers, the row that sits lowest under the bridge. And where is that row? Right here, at 5760.0 Angstrom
